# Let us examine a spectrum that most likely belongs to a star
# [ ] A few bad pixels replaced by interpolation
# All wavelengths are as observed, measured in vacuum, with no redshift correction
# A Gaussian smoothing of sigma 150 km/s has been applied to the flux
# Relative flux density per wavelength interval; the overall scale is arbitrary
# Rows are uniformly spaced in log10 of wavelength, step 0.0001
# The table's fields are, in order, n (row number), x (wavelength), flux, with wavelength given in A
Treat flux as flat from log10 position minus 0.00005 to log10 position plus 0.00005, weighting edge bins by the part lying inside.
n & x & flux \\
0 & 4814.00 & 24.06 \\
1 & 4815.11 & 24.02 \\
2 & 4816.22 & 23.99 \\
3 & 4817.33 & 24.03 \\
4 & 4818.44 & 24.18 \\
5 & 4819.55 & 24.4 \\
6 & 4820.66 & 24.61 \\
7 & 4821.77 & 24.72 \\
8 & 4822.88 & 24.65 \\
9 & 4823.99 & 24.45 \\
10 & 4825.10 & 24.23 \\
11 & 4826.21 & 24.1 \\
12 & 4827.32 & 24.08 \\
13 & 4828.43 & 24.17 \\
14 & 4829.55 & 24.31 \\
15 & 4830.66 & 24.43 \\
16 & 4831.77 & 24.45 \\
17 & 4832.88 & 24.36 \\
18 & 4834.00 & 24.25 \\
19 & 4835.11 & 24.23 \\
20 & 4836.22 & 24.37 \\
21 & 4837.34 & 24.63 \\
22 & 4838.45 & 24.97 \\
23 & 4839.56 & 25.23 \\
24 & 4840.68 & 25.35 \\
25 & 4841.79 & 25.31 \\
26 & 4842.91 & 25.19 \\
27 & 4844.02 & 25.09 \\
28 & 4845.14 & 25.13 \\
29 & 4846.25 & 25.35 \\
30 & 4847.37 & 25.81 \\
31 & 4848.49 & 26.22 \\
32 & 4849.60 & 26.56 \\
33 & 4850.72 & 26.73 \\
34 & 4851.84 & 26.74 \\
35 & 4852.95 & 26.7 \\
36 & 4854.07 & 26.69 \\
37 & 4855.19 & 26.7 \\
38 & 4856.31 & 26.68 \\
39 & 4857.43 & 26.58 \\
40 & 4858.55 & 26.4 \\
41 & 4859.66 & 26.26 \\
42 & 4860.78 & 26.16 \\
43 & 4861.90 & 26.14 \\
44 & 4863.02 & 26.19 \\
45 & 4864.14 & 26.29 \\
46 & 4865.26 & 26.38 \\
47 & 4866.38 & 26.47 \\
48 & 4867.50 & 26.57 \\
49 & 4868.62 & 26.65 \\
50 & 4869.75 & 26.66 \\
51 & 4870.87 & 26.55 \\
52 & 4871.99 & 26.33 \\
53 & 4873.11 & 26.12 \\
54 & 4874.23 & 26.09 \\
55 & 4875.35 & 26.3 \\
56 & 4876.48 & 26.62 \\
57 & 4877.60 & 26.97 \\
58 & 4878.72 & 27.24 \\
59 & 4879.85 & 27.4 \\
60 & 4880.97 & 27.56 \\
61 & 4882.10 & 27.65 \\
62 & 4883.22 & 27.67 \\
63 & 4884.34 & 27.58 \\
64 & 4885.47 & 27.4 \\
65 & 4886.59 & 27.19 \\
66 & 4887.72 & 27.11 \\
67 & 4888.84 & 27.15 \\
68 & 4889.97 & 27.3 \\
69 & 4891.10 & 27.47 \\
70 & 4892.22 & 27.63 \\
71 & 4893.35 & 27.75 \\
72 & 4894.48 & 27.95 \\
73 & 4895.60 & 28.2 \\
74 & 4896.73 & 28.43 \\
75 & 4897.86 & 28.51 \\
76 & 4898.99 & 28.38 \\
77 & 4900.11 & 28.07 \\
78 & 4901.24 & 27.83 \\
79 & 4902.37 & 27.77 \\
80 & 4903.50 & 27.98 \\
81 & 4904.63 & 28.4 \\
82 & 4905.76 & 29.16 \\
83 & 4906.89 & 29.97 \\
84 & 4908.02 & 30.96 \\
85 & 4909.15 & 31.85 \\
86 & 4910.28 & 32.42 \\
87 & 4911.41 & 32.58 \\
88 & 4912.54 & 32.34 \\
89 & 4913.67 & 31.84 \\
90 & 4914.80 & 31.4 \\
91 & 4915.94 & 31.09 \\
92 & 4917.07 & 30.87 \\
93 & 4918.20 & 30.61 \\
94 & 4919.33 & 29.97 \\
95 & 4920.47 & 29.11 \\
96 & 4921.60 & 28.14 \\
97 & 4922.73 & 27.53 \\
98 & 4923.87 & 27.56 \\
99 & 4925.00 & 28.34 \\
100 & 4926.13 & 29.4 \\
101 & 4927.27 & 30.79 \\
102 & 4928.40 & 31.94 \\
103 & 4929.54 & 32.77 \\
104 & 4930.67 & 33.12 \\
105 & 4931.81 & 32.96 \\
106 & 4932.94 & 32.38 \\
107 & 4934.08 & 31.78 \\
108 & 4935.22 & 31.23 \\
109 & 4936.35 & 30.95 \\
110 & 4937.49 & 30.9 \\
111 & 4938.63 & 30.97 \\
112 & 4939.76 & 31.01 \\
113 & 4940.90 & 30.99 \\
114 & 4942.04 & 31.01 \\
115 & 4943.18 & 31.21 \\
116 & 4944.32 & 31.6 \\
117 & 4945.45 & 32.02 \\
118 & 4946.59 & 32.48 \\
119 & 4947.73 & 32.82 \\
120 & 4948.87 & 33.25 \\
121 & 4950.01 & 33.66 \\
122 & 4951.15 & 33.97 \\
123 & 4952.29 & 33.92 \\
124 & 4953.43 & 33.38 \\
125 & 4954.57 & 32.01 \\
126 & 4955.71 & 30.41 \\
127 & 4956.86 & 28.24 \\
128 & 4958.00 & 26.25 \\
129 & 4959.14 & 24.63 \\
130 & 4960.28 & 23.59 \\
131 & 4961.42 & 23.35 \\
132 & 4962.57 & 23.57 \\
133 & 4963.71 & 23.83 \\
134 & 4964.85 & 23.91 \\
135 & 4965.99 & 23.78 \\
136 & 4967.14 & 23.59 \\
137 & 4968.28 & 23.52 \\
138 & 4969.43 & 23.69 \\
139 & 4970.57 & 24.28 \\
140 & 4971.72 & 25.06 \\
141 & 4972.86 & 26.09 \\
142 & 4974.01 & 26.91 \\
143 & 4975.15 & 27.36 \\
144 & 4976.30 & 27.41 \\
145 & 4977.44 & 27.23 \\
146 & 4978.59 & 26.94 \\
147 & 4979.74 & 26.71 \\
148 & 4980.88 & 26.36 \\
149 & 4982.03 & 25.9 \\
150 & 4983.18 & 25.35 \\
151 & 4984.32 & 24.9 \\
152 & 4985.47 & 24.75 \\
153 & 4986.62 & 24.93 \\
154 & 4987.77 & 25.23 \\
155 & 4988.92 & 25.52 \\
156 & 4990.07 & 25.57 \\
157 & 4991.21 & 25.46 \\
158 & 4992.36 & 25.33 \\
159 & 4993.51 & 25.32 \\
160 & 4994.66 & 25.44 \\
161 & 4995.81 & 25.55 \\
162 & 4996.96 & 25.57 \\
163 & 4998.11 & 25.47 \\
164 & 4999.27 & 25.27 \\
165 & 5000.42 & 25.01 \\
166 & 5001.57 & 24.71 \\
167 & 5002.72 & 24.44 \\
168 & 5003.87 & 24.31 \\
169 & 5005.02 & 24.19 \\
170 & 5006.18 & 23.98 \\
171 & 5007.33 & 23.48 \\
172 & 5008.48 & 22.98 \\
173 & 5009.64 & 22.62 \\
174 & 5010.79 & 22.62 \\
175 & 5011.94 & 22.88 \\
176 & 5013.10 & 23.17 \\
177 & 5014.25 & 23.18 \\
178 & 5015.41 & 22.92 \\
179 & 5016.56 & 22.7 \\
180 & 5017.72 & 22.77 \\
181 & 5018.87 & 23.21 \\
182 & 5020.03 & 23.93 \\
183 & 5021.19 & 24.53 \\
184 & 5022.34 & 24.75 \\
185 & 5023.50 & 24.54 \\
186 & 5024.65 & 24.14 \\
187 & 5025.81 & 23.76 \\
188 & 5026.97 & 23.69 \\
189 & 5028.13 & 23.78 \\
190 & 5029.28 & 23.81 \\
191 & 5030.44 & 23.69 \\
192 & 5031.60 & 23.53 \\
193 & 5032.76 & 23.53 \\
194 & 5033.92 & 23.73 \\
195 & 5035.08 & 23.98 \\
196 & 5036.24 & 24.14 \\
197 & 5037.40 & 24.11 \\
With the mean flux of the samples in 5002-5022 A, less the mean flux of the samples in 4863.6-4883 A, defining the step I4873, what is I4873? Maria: -3.3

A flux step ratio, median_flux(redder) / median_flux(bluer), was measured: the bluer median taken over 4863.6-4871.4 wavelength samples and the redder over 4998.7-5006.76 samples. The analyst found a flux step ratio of 0.92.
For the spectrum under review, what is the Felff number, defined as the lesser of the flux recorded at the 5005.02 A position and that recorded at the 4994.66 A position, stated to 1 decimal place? 24.2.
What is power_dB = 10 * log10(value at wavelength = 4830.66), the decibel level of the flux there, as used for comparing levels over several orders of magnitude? 13.9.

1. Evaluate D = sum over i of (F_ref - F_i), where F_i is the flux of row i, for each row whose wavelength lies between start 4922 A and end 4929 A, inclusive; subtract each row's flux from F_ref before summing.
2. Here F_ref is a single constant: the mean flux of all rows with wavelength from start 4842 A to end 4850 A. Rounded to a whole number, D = -22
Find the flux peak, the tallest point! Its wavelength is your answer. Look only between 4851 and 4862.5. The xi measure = 4851.84 A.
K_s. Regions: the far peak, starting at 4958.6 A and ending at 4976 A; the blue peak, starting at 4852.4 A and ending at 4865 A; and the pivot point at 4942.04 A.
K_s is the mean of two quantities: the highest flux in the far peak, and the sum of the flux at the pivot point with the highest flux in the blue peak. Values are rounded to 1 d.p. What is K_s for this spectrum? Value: 42.5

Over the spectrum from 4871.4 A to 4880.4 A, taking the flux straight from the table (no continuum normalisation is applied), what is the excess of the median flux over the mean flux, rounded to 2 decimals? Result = -0.16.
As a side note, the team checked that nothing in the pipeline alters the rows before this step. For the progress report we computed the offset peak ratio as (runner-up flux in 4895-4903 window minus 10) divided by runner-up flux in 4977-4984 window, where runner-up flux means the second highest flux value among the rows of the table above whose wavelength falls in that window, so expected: 0.68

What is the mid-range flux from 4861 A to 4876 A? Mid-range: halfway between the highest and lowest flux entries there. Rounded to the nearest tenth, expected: 26.4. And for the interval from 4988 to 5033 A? 24.1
